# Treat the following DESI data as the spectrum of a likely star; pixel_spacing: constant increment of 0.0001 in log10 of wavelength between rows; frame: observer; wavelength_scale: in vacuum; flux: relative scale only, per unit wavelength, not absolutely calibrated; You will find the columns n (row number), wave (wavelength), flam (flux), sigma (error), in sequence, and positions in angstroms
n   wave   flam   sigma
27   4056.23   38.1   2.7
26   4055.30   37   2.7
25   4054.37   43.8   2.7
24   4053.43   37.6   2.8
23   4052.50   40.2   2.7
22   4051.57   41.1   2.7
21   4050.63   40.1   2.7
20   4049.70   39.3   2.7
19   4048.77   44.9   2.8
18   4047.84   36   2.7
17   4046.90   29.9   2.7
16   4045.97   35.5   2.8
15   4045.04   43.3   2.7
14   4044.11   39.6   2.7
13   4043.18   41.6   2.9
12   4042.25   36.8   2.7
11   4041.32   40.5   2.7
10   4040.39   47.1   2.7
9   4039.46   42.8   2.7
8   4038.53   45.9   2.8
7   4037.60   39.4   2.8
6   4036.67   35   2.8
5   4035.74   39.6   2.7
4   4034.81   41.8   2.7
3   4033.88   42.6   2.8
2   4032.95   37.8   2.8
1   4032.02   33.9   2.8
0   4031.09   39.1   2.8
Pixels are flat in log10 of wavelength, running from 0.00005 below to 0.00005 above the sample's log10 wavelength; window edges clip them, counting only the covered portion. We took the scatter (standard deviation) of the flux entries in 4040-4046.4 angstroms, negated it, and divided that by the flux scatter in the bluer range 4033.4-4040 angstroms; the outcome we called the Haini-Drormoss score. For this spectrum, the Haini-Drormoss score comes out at -1.139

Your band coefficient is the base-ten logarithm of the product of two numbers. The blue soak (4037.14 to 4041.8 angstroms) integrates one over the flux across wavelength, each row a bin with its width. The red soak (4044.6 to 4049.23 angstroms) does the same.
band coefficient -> -1.87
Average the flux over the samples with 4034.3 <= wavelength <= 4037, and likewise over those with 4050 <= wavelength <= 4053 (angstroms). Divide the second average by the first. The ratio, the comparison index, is 1.04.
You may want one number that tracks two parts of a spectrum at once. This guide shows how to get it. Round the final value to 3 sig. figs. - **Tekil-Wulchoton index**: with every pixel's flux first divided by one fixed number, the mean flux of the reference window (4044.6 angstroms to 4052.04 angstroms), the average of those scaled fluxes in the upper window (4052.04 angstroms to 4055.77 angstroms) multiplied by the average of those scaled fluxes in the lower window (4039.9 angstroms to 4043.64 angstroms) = 1.10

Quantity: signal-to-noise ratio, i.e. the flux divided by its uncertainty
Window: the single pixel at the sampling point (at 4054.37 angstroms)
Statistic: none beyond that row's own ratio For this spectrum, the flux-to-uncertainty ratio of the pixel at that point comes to 16.2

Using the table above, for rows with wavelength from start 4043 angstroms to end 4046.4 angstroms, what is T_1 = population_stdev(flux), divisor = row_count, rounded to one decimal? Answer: 2.9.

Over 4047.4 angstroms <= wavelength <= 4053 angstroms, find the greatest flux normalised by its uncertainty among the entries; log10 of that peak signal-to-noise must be 1.21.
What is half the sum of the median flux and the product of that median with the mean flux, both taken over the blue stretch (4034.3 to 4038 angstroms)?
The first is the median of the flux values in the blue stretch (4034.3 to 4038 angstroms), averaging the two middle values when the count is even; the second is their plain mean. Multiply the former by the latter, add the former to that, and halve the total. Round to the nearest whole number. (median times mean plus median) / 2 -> 789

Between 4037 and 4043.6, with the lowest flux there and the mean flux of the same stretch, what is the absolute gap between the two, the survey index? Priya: 5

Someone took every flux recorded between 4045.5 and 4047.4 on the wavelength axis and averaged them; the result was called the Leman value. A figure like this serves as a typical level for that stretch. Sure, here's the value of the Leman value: 32.7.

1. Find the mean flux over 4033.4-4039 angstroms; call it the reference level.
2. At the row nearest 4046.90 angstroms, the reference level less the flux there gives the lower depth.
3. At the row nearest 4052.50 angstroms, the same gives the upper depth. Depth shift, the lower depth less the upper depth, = 10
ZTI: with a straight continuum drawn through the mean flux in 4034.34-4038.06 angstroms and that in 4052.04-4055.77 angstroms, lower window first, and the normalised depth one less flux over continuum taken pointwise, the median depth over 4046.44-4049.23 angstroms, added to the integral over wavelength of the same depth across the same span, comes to 0.3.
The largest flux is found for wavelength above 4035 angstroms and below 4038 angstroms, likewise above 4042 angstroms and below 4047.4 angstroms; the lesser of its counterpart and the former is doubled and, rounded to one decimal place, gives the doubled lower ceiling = 79.2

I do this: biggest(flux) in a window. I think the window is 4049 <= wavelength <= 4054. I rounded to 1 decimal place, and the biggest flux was 41.1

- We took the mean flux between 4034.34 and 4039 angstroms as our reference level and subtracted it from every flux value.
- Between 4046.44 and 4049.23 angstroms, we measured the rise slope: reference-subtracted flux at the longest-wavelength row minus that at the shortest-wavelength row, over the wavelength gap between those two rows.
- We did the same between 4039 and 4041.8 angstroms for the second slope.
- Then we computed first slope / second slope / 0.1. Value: -65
